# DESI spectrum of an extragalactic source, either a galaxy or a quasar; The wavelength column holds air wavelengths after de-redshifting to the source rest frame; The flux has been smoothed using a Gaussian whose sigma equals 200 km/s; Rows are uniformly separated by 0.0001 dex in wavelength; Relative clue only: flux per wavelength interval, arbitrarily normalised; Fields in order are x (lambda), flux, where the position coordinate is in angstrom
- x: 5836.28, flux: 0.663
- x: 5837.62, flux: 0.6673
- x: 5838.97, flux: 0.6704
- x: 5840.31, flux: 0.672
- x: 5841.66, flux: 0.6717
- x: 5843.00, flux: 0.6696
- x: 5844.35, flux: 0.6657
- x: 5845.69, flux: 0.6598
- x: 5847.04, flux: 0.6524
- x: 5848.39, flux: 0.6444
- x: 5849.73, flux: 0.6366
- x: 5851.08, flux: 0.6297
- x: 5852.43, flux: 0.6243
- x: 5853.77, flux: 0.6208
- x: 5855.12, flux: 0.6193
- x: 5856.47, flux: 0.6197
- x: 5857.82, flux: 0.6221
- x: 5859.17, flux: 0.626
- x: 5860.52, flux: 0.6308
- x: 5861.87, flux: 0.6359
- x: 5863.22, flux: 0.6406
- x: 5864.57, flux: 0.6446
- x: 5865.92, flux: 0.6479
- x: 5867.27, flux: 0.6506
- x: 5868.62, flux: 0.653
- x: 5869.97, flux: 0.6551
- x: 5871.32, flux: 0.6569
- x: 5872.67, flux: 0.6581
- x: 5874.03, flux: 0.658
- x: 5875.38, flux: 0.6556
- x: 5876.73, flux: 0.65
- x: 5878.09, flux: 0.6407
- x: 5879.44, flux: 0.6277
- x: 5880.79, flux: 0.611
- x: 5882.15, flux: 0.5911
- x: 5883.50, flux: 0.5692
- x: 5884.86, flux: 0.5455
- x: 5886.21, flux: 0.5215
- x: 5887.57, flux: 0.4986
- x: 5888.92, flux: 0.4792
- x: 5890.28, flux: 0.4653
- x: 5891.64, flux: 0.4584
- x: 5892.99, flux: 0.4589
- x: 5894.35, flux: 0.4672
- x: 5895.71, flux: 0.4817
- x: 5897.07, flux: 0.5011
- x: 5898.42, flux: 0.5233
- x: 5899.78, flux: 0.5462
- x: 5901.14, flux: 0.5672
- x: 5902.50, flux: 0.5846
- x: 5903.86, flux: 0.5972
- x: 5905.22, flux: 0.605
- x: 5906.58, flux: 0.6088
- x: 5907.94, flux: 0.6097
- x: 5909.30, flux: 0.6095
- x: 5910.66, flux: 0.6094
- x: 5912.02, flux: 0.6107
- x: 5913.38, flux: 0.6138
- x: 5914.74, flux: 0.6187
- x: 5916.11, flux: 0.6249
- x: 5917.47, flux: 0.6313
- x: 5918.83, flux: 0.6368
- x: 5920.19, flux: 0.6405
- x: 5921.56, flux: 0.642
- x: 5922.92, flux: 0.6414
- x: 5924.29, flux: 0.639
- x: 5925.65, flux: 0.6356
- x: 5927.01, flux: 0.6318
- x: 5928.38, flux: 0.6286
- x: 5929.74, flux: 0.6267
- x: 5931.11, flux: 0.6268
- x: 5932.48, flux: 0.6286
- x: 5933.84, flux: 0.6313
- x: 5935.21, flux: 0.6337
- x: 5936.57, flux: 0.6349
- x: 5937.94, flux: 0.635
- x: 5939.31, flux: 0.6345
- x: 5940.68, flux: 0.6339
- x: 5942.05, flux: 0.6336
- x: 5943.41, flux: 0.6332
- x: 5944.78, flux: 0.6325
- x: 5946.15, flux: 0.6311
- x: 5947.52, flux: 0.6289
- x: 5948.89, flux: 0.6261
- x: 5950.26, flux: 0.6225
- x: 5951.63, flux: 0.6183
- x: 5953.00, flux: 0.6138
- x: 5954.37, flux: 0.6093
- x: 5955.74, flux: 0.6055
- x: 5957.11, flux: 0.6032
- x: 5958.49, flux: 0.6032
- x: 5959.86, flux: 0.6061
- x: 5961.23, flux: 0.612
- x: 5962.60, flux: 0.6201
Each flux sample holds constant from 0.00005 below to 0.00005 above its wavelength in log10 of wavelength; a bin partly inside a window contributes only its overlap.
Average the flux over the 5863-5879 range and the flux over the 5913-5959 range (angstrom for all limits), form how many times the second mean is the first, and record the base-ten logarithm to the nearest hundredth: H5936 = -0.02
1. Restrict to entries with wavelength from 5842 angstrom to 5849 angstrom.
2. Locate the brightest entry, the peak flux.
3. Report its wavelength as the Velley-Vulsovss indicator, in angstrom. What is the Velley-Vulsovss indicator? 5843.00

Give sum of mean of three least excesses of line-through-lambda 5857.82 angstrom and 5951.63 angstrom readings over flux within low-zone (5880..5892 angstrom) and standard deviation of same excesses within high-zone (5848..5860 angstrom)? 0.039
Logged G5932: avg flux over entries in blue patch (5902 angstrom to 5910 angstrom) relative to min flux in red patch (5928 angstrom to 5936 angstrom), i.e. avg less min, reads -0.02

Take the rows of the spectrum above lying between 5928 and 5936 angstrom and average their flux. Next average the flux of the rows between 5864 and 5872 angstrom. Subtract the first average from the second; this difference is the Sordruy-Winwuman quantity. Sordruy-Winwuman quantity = 0.022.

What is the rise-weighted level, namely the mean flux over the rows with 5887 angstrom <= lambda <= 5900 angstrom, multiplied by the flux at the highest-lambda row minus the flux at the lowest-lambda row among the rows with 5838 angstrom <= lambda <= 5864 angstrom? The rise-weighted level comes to -0.01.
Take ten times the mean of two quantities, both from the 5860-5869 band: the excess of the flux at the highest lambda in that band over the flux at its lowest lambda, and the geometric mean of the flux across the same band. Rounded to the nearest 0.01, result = 3.33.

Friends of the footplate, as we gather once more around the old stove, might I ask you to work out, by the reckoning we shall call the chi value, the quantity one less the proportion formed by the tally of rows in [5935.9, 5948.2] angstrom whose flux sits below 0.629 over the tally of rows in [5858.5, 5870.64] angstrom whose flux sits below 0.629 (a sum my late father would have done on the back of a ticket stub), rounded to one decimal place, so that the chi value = 0.0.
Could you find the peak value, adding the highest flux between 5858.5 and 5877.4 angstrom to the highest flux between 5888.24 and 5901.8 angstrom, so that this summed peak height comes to 1.23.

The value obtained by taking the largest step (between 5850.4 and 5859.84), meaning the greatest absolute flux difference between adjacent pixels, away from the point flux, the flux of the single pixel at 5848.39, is 0.639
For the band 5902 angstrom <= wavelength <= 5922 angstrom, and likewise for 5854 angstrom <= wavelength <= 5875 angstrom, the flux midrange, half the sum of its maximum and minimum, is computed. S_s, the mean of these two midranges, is 0.626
